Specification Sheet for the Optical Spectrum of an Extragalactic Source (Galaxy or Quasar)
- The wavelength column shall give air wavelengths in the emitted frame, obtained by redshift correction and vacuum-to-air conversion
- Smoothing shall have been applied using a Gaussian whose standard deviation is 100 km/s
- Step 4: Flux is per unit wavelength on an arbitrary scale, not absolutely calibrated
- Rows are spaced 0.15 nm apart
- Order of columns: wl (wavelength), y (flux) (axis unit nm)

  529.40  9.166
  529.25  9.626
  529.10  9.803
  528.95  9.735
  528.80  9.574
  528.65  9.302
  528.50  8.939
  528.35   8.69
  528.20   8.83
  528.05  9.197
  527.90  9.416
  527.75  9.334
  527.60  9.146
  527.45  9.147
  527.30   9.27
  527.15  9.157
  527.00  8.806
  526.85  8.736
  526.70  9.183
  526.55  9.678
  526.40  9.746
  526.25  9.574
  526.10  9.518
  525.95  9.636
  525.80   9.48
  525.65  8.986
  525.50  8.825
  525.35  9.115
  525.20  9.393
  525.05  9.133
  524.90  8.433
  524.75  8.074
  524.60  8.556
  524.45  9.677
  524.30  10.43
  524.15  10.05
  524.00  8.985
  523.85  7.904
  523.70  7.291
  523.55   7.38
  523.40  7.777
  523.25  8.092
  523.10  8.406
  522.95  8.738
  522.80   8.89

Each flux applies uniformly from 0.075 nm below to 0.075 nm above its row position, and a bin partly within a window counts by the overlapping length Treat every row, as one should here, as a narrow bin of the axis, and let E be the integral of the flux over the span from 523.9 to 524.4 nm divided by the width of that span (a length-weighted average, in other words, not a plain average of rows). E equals 9.72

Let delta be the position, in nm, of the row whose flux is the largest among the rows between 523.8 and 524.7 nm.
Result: 524.30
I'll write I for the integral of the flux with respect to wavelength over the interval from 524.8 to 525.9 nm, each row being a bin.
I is 9.95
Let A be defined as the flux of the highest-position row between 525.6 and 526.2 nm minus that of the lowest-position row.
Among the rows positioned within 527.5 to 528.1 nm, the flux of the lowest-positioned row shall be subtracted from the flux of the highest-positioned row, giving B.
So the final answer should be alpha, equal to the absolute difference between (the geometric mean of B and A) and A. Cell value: 0.4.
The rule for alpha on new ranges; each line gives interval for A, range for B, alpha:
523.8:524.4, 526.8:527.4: 1.4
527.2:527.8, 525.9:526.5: 0.0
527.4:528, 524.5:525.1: 0.1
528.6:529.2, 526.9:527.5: 0.1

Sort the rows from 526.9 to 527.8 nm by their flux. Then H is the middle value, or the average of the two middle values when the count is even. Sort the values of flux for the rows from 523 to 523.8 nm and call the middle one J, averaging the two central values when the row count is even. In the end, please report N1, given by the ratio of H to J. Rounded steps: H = 9.15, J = 7.78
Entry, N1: 1.18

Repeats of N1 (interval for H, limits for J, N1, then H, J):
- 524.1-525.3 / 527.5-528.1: 1.00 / 9.26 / 9.27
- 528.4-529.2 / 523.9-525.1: 1.06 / 9.57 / 9.06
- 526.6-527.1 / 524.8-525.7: 0.97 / 8.81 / 9.05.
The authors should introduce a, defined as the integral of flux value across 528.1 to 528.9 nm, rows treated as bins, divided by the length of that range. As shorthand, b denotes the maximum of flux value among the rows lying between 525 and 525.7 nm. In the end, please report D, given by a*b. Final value 85.4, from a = 9.09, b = 9.393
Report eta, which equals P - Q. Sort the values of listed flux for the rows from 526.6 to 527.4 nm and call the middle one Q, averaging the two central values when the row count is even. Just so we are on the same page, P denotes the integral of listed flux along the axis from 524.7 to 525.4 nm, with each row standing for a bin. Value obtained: -3.0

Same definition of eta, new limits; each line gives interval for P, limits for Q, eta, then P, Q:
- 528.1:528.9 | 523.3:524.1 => -0.5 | 7.3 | 7.78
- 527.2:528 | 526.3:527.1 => -1.8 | 7.4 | 9.18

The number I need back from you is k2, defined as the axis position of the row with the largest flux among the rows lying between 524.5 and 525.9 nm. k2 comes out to 525.80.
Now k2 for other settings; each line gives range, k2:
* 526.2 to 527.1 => 526.40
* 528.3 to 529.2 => 529.10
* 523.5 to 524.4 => 524.30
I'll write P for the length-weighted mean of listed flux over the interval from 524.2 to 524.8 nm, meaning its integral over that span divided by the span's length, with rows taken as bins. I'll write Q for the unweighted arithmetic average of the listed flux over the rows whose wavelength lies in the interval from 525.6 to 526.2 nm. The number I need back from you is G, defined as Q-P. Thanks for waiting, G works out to 0.14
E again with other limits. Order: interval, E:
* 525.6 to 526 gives 9.37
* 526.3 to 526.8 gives 9.50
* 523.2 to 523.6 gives 7.75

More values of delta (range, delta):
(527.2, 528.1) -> 527.90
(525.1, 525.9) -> 525.80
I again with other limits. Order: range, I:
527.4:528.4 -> 9.12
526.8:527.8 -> 9.09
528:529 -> 9.17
